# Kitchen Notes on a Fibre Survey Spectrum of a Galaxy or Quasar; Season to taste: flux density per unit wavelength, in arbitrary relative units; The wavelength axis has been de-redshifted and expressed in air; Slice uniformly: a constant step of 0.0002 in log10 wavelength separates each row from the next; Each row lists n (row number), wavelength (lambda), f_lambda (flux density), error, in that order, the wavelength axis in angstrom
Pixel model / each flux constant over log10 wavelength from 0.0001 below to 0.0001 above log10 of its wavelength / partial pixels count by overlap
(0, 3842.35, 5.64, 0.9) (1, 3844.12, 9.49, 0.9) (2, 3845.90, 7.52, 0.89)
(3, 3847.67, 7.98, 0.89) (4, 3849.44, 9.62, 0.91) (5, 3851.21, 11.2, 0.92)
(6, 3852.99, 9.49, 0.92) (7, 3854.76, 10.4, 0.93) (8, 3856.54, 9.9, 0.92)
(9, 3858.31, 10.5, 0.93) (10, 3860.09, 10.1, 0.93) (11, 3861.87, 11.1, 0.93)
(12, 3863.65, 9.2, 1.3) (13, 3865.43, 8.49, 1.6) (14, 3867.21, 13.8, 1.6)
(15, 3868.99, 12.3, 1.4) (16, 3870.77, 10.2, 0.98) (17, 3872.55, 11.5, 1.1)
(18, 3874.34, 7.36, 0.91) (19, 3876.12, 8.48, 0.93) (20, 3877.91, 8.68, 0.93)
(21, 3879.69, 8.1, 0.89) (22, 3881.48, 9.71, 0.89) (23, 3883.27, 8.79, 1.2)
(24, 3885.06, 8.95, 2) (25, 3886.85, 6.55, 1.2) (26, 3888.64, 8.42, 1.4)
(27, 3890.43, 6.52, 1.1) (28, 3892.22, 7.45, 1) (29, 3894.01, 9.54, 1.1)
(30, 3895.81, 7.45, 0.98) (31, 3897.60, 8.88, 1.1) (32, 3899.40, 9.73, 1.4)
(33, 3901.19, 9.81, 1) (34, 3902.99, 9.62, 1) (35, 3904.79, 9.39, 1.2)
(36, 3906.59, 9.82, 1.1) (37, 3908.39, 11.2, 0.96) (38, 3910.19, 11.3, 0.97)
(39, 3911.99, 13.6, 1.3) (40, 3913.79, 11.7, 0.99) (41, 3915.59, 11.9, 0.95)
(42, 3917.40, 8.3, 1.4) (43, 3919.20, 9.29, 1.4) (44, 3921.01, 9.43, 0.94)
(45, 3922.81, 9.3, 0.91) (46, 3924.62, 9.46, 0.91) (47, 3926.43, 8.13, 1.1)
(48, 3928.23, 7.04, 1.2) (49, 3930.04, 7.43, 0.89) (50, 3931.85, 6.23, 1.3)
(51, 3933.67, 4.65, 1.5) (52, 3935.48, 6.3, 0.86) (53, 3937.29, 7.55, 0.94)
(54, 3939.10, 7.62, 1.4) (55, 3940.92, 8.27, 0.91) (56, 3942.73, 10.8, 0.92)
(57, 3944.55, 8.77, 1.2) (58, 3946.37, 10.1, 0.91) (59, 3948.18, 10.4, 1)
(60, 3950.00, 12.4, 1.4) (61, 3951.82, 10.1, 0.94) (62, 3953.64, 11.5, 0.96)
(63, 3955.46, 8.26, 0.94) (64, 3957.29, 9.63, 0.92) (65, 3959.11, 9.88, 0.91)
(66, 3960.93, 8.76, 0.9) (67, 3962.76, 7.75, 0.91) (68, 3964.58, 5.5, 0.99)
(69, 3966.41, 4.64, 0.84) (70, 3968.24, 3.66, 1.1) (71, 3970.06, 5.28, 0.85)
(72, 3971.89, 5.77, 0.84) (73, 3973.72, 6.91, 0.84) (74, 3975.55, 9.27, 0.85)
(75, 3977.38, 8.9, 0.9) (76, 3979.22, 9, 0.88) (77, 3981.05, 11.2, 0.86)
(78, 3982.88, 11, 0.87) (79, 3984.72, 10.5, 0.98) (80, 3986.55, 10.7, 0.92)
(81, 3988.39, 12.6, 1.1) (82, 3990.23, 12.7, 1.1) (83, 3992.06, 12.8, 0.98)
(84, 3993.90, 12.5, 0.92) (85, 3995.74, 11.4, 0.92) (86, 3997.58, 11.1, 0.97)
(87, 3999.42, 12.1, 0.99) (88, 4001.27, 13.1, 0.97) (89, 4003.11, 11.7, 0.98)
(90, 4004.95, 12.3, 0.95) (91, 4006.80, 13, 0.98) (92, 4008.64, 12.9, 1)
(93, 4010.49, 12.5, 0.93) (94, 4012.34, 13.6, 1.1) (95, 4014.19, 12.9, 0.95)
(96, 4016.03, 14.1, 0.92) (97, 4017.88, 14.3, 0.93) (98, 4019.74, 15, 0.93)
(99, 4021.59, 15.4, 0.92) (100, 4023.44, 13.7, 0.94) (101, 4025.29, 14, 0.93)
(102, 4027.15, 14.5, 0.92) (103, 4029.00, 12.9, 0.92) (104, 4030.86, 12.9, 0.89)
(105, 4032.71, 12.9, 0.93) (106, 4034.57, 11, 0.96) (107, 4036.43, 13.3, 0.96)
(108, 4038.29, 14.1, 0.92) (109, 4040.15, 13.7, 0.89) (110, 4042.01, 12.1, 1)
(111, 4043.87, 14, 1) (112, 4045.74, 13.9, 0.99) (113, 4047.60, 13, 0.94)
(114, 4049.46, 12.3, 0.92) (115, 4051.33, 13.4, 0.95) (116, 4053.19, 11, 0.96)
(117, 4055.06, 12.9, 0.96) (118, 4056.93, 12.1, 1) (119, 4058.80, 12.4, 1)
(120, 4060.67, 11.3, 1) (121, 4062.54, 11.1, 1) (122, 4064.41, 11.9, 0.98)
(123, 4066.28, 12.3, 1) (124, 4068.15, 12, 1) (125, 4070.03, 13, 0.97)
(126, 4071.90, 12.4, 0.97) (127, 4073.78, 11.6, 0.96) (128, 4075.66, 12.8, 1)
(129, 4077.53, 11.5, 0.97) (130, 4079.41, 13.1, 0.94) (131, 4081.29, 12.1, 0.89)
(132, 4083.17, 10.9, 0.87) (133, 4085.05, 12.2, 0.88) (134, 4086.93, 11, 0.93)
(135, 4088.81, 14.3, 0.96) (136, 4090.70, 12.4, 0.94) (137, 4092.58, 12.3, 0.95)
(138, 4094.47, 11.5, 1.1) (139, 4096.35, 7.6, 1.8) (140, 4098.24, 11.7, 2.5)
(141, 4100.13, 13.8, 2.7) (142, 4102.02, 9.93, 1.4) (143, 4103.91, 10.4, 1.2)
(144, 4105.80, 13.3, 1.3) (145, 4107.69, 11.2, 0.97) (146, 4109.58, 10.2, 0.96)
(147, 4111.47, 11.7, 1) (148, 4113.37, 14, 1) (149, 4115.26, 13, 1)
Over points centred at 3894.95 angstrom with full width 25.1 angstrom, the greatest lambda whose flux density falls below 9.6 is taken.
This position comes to 3904.79 angstrom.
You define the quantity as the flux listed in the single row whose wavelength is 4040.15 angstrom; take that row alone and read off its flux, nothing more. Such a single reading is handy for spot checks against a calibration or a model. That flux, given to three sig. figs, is 13.7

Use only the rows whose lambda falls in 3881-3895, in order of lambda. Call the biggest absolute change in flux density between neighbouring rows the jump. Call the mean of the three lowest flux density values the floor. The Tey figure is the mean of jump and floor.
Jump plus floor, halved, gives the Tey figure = 4.6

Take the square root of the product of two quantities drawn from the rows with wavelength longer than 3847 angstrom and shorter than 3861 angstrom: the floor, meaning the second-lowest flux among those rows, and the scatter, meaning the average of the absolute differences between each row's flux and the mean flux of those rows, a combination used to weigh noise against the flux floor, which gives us 2.5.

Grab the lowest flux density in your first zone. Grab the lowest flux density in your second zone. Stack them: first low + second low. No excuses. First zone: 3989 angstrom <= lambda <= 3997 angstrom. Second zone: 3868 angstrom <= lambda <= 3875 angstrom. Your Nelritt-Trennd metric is 18.8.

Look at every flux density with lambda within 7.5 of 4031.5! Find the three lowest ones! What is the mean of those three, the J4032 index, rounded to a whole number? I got 12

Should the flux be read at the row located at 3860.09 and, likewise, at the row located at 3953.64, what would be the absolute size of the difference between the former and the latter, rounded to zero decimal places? 1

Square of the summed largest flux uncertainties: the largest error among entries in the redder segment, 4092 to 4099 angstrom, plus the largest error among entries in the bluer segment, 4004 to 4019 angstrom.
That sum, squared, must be 13.0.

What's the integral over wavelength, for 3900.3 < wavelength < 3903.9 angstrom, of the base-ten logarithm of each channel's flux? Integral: 3.55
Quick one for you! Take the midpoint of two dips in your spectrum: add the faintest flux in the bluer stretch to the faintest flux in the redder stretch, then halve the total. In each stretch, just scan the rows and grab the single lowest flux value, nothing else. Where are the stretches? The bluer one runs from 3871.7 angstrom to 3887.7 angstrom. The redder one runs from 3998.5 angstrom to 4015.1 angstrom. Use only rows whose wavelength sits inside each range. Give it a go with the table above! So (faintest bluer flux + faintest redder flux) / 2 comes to 9.1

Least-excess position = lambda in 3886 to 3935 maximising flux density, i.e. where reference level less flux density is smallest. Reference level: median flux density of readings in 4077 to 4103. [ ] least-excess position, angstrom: 3911.99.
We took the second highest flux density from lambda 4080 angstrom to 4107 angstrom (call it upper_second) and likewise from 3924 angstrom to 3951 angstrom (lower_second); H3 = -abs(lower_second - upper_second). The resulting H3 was -3.0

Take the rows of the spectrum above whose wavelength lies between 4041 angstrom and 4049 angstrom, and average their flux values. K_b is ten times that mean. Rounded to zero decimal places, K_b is 132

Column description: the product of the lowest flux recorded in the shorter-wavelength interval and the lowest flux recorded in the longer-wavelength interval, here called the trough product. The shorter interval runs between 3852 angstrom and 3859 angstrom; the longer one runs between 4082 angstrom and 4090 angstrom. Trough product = 103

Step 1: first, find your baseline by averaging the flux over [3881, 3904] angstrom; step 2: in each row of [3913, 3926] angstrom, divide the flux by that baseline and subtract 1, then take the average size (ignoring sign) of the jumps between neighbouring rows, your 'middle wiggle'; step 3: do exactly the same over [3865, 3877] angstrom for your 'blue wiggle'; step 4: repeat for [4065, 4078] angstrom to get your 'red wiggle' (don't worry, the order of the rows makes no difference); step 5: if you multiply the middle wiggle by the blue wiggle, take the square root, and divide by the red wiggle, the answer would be 1.7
